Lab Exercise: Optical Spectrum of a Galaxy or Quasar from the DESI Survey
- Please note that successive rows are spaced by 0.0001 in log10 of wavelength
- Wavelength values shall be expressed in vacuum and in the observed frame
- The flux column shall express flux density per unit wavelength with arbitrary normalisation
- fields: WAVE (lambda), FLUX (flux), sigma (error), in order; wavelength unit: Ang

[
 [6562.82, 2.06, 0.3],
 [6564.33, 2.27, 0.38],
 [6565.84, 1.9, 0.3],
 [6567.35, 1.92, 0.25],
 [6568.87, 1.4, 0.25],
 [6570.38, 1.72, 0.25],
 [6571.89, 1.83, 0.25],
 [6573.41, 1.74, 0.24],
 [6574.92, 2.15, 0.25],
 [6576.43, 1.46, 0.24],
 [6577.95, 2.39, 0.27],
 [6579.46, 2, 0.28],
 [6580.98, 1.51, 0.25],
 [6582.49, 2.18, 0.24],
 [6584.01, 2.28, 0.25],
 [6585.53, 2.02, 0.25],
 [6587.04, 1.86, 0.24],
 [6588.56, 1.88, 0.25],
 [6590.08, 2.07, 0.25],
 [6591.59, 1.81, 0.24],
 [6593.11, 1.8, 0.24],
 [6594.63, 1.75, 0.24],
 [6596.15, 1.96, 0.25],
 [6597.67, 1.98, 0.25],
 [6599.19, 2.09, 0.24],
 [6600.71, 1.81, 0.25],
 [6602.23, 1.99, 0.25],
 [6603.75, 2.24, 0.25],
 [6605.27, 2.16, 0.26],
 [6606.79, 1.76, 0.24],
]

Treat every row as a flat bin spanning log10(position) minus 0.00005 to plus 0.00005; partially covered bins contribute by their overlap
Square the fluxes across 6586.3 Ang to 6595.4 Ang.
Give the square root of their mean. 1.86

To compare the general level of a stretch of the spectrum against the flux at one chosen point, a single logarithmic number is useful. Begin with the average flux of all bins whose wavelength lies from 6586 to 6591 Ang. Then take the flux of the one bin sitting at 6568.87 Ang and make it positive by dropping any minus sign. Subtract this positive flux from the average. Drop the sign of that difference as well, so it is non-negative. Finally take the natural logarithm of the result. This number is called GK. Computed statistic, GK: -0.6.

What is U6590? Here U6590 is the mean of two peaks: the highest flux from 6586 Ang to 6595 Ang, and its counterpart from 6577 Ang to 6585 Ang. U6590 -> 2.23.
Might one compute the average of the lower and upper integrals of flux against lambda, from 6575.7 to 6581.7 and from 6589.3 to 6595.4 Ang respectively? 11.2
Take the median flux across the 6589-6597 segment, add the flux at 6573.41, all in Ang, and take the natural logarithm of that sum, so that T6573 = 1.27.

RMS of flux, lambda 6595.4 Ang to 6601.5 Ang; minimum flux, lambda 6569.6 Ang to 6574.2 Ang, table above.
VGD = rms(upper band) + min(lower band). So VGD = 3.68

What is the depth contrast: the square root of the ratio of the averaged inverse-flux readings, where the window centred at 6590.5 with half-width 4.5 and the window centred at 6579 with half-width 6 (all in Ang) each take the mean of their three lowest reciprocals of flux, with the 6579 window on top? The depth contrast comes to 0.92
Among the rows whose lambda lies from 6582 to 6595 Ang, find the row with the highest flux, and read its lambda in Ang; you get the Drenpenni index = 6584.01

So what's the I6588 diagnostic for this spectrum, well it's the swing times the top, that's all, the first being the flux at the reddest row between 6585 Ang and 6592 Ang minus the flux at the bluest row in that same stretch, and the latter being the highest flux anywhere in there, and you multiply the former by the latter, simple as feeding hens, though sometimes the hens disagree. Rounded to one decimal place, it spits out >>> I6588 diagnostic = -0.4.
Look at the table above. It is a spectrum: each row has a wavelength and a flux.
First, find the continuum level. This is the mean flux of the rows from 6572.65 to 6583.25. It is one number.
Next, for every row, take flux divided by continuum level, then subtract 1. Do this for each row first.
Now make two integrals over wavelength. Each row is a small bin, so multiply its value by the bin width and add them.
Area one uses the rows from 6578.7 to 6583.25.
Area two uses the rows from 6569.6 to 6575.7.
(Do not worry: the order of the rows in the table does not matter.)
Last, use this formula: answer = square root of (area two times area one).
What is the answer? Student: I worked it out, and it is 0.10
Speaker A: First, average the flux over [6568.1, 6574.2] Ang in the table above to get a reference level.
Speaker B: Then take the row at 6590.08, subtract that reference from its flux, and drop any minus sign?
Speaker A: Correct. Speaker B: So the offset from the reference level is 0.40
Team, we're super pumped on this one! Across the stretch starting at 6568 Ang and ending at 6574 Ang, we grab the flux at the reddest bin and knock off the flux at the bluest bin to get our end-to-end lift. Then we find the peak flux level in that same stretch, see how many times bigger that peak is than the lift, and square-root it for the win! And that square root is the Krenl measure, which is 2.3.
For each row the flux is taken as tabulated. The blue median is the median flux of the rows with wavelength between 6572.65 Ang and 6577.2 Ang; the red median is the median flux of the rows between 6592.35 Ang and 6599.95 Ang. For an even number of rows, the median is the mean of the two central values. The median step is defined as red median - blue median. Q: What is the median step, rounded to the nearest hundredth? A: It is 0.22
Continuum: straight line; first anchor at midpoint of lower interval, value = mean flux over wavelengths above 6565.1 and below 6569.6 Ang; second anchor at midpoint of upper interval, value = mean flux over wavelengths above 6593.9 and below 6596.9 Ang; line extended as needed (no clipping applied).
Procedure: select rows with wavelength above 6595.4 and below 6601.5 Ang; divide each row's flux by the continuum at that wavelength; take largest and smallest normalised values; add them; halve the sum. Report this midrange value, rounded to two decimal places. 1.04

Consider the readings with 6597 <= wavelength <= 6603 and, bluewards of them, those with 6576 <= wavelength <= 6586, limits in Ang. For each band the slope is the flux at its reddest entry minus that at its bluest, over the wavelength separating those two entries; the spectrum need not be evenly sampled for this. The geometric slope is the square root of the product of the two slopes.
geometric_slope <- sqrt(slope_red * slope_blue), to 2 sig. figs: 0.012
